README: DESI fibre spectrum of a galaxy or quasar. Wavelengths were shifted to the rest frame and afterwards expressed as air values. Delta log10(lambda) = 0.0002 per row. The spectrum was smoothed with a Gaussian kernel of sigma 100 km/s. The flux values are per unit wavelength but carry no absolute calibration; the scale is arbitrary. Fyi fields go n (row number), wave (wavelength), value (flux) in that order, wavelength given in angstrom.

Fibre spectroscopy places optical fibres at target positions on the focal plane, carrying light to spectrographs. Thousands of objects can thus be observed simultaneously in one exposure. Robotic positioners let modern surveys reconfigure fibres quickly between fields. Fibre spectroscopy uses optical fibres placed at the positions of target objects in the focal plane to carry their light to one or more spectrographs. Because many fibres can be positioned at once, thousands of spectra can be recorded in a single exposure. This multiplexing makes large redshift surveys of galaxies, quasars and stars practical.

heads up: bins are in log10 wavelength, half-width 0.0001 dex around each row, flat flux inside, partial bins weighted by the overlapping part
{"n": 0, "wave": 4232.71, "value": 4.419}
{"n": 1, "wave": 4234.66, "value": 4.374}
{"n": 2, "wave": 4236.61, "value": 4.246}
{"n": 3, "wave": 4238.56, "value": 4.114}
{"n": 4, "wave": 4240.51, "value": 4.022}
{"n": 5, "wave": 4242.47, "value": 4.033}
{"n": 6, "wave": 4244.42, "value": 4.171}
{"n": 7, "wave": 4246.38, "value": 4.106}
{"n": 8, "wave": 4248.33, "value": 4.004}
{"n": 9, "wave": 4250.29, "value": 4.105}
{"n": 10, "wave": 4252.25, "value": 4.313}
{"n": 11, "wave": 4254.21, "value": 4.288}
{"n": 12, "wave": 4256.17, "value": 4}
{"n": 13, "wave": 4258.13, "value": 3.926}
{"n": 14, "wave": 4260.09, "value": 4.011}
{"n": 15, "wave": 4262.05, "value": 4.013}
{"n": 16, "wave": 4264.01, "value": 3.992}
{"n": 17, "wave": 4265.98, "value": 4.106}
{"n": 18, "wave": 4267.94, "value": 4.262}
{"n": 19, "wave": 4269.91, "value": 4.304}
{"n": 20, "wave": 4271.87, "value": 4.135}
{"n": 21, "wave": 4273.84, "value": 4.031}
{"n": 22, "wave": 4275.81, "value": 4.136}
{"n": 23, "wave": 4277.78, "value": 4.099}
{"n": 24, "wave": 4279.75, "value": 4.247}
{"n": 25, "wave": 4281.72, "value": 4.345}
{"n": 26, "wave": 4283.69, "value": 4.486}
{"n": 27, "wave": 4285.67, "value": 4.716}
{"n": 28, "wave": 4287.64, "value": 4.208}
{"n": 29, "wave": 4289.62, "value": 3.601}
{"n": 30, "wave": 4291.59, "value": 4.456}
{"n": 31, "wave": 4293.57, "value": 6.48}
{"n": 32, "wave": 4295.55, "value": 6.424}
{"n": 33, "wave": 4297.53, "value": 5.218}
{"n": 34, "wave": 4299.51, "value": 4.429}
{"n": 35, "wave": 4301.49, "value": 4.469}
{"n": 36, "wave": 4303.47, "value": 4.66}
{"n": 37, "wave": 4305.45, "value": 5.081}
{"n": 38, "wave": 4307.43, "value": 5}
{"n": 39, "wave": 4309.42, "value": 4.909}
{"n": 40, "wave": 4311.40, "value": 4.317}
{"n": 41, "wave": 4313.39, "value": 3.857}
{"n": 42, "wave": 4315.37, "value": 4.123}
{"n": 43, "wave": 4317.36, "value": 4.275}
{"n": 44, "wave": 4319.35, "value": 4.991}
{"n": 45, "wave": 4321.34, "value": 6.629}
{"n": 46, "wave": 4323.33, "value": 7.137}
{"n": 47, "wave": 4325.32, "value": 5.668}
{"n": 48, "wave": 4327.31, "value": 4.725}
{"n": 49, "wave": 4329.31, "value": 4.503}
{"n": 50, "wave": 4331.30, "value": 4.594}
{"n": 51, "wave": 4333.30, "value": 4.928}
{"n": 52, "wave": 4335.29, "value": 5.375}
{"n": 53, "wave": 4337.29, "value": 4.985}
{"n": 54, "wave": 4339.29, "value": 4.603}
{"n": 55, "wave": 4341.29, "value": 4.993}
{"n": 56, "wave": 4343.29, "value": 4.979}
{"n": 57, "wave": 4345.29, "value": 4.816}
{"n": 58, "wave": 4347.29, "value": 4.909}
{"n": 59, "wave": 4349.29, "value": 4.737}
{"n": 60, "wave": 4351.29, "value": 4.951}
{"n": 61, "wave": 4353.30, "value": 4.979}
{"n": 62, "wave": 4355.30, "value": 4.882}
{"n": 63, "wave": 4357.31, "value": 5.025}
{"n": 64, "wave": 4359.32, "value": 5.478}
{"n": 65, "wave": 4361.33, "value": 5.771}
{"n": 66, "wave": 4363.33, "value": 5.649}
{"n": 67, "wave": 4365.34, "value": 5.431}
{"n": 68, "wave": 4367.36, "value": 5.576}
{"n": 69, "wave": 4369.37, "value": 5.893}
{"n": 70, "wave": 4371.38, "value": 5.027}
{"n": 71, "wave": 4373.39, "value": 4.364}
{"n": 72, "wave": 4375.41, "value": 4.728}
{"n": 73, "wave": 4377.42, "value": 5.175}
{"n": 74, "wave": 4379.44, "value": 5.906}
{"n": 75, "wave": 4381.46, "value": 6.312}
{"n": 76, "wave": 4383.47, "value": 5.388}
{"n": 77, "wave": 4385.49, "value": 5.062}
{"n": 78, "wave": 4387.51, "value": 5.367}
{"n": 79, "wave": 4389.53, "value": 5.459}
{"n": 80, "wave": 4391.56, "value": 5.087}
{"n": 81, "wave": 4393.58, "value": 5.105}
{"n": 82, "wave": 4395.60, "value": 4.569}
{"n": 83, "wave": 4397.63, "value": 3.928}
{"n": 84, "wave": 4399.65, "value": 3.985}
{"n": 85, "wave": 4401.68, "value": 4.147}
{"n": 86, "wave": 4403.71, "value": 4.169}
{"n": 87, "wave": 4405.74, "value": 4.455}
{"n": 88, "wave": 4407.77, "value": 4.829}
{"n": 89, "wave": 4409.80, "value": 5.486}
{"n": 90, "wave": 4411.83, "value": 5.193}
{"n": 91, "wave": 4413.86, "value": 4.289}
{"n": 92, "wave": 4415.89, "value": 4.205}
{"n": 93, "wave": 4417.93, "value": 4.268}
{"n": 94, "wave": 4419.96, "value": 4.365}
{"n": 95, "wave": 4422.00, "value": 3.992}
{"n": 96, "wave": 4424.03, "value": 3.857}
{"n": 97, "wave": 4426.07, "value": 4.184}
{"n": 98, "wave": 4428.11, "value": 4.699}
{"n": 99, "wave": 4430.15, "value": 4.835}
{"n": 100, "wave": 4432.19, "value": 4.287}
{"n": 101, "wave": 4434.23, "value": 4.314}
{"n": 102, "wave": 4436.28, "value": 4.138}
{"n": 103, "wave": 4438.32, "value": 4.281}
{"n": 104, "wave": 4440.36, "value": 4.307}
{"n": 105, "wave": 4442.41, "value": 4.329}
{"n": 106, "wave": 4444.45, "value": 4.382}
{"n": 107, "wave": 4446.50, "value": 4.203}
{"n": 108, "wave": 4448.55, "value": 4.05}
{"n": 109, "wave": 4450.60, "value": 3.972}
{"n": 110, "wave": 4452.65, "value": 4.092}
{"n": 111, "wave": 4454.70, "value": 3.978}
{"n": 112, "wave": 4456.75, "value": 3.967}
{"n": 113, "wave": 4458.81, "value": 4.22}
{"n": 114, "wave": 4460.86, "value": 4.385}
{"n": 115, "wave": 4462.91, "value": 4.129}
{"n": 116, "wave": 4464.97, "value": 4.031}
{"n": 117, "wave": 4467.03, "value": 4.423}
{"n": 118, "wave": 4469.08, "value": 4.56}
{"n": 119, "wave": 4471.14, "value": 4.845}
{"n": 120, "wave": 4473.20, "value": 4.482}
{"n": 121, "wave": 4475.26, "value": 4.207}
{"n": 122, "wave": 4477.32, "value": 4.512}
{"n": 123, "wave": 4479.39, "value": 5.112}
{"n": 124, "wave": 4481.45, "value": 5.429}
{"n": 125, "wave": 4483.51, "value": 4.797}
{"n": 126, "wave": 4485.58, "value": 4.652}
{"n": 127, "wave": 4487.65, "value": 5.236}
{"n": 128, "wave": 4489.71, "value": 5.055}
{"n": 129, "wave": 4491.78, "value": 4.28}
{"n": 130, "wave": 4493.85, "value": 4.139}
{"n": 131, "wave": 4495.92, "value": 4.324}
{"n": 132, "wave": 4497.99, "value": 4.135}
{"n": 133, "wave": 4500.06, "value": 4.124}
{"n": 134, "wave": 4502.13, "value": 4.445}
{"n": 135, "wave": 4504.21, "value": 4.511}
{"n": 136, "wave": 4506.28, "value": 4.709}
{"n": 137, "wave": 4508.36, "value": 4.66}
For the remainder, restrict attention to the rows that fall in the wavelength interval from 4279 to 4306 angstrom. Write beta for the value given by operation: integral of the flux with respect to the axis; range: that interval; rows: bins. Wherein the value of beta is 129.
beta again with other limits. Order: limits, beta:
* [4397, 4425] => 123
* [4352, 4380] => 147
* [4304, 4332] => 140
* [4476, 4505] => 134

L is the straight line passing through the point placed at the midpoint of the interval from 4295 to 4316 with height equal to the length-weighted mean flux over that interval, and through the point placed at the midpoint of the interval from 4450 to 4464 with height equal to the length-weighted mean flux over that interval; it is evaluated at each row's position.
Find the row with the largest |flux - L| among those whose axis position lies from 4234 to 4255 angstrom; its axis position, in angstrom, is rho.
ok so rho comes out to 4240.51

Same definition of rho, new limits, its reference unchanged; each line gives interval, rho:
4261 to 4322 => 4321.34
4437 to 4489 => 4481.45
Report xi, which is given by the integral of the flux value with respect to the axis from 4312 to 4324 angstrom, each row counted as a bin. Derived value 61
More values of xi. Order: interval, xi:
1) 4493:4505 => 51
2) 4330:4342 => 59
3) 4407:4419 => 57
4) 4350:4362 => 62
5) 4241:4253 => 49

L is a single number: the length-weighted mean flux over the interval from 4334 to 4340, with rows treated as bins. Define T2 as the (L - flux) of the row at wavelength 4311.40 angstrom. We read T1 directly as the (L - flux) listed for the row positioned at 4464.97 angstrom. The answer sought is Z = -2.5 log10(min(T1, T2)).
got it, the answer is 0.41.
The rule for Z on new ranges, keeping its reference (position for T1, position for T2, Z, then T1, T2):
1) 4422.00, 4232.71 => 0.58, 1.01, 0.58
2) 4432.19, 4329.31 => 0.75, 0.72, 0.50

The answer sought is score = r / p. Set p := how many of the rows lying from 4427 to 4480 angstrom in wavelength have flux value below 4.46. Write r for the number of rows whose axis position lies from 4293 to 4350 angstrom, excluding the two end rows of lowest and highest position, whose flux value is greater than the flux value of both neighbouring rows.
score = 0.26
